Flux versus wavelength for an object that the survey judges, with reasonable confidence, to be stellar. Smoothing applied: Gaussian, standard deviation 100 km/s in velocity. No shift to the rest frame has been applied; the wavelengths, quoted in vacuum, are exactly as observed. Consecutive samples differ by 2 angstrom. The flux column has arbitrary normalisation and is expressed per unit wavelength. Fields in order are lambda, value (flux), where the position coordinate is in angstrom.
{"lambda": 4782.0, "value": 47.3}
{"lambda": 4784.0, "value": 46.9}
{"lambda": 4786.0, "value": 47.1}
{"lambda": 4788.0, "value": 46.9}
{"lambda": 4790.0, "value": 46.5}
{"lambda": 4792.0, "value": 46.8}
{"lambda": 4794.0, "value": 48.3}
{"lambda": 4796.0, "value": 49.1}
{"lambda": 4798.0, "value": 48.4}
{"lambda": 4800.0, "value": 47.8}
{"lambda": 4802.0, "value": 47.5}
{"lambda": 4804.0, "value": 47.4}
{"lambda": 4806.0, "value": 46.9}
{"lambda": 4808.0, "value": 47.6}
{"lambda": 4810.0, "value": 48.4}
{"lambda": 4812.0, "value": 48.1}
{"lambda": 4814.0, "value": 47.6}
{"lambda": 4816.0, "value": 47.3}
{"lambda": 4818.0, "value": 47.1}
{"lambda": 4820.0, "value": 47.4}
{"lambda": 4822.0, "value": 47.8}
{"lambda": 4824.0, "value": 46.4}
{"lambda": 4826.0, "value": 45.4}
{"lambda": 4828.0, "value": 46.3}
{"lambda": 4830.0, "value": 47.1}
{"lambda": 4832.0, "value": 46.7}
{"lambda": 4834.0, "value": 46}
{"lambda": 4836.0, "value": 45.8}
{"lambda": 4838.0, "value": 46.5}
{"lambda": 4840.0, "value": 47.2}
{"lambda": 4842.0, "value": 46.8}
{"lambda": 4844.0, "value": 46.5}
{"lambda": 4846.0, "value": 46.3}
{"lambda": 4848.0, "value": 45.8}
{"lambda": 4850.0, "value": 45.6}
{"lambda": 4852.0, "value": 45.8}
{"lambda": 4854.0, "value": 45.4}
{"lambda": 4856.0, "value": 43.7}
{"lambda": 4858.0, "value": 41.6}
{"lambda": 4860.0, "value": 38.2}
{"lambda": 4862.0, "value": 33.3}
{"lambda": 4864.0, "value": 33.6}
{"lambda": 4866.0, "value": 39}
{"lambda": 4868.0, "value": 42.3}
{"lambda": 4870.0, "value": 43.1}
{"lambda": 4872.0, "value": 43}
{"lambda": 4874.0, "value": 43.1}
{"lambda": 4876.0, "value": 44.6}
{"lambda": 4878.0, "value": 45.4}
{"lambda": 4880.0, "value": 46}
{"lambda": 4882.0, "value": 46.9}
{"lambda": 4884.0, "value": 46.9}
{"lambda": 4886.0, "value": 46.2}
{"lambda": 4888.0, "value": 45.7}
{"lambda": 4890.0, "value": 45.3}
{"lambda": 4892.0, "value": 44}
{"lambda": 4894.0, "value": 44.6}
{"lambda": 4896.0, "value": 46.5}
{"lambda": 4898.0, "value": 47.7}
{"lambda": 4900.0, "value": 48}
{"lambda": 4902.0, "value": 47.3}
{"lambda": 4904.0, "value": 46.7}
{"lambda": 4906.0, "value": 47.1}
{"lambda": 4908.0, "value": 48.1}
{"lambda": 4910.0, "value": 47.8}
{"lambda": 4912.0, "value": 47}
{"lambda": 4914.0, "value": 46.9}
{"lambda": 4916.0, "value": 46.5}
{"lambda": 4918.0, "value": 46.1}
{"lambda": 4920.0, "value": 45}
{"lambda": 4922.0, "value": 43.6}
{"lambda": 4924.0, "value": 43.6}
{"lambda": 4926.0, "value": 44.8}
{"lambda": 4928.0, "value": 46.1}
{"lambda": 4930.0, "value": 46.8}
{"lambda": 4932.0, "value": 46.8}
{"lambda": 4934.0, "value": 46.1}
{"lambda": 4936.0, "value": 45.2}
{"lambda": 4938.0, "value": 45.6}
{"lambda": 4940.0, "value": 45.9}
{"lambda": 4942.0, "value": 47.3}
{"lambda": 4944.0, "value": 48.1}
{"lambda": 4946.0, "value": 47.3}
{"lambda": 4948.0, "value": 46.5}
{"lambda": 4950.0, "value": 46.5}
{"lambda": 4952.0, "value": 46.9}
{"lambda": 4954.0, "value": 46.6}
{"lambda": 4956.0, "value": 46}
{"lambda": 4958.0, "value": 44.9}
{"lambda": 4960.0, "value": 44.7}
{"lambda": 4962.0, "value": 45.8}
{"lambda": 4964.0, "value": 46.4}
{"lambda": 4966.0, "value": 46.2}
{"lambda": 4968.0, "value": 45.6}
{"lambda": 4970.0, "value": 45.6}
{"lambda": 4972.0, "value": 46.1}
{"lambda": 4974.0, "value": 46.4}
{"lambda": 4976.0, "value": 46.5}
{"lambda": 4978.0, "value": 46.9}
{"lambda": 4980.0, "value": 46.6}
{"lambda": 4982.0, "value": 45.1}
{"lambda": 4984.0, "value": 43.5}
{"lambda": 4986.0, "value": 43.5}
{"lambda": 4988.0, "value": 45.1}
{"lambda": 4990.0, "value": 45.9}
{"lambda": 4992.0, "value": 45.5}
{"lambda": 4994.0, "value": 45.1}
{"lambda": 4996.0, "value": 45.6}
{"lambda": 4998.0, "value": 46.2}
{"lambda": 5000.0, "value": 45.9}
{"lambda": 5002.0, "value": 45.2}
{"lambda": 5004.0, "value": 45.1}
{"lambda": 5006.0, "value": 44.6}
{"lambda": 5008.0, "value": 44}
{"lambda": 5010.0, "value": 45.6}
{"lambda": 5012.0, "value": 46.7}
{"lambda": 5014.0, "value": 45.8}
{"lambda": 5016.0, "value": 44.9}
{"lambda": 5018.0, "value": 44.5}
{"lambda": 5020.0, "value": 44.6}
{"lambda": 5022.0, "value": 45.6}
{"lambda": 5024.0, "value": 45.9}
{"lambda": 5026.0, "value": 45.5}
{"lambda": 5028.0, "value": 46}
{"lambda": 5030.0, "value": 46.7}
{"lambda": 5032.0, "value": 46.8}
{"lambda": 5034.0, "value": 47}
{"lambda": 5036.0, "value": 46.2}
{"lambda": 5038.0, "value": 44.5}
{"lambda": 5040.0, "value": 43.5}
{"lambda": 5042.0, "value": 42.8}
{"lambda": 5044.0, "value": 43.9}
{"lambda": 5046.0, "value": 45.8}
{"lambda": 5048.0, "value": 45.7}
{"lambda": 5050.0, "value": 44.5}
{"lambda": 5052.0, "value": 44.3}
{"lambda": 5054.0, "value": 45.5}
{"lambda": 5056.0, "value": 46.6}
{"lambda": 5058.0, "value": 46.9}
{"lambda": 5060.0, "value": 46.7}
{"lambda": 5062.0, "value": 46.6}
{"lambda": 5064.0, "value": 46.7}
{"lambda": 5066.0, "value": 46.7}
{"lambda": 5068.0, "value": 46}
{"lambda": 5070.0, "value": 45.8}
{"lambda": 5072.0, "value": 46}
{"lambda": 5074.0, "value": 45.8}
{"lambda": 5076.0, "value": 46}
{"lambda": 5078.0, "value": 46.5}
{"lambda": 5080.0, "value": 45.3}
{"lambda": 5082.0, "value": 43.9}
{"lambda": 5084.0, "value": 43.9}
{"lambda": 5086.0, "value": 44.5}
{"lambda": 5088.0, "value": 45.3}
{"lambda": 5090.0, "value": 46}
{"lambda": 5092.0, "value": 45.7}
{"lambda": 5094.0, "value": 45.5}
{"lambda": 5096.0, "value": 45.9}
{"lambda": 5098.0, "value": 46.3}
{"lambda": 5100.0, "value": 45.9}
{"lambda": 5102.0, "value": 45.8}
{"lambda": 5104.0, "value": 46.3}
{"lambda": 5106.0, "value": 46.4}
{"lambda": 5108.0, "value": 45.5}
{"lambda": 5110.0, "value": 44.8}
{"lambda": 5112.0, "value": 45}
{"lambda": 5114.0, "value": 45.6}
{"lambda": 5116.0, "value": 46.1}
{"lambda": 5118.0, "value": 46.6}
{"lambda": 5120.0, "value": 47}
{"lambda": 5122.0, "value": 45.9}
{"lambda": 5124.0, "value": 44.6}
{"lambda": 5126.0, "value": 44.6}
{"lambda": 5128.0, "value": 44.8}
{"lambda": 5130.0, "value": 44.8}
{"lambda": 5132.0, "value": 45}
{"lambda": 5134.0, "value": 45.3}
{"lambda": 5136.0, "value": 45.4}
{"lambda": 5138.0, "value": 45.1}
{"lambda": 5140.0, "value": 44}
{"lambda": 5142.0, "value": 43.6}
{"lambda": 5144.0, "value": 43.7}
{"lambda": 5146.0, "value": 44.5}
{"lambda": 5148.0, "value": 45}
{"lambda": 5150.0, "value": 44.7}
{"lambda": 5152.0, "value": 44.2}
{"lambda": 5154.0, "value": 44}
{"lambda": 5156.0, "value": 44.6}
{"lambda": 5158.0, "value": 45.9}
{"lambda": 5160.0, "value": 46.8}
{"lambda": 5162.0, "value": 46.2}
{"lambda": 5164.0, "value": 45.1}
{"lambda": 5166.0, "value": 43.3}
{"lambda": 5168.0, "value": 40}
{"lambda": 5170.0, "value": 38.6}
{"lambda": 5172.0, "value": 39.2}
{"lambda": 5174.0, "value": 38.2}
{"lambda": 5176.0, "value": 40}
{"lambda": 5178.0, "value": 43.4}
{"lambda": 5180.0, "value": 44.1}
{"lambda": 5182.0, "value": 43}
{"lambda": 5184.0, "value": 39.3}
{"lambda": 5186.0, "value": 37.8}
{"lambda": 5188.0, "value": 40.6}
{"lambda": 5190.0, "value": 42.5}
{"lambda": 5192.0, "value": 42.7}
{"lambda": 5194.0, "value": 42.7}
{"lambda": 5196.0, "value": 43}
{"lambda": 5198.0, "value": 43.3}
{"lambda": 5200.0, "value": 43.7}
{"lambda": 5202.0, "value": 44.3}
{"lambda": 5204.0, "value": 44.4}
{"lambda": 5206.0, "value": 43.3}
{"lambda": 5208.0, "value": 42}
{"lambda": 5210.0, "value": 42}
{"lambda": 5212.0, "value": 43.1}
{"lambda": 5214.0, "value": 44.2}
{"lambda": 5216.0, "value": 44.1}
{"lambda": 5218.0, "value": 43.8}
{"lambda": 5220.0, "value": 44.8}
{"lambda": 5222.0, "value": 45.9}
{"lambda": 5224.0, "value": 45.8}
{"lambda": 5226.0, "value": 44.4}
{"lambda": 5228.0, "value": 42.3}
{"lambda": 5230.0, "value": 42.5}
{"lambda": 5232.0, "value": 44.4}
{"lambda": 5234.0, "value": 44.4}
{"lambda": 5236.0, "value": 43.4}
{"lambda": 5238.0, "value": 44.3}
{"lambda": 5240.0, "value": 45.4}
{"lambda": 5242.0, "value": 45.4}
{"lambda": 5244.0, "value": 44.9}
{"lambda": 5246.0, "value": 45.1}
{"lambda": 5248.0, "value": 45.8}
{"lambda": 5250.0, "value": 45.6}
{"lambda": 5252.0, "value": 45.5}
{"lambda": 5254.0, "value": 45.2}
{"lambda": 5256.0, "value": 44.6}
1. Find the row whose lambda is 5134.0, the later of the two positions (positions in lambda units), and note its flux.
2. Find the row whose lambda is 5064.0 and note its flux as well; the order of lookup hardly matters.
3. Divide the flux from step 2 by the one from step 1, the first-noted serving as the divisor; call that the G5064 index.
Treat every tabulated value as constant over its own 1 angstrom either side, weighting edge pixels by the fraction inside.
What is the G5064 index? 1.03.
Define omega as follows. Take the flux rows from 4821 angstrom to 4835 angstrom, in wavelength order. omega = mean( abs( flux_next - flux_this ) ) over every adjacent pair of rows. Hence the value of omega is 0.87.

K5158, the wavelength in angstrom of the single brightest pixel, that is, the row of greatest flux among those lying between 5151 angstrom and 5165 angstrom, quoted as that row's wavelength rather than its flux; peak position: 5160.0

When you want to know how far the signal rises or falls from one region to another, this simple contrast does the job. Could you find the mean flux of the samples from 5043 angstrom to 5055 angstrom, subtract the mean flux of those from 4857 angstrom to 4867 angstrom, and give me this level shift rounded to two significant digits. 7.8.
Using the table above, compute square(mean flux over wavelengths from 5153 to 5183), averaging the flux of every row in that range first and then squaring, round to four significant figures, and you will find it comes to 1834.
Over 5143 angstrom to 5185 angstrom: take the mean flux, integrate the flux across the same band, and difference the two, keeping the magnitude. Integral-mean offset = 1765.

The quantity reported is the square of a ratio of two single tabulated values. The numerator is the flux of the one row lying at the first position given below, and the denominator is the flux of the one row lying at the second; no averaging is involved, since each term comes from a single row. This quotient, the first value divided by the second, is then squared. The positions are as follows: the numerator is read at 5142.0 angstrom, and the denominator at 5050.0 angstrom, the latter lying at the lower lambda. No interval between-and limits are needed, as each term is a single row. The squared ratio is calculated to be 0.96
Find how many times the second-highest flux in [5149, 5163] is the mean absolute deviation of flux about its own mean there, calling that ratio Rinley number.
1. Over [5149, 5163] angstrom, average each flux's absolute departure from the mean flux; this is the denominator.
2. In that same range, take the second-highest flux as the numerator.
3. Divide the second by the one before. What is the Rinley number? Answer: 49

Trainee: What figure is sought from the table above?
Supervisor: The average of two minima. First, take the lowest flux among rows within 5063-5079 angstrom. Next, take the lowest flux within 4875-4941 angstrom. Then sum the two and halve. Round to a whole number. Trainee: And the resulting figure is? 45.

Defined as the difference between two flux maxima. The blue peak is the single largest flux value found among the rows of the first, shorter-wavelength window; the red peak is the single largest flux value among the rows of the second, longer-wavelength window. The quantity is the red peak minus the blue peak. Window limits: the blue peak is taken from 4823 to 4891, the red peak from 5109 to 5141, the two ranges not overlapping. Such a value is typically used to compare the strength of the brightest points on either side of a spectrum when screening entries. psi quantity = -0.20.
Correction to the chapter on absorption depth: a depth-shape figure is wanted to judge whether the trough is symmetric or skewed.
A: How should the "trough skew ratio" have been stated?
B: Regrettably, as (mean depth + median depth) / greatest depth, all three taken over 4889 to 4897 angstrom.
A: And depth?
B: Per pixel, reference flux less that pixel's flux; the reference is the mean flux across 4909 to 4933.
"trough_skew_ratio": 0.9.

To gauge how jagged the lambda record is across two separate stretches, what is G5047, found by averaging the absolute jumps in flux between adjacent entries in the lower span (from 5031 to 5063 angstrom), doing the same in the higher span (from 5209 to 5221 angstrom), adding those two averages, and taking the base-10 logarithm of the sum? 0.18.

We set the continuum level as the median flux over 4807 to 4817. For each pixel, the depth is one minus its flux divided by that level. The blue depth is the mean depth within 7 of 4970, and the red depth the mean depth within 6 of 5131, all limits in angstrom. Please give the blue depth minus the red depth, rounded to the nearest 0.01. -0.02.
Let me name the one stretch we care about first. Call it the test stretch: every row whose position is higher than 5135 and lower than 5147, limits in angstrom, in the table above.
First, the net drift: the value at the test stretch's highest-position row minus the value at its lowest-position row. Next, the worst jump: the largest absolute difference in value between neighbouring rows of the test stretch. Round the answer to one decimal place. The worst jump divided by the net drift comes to -1.2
